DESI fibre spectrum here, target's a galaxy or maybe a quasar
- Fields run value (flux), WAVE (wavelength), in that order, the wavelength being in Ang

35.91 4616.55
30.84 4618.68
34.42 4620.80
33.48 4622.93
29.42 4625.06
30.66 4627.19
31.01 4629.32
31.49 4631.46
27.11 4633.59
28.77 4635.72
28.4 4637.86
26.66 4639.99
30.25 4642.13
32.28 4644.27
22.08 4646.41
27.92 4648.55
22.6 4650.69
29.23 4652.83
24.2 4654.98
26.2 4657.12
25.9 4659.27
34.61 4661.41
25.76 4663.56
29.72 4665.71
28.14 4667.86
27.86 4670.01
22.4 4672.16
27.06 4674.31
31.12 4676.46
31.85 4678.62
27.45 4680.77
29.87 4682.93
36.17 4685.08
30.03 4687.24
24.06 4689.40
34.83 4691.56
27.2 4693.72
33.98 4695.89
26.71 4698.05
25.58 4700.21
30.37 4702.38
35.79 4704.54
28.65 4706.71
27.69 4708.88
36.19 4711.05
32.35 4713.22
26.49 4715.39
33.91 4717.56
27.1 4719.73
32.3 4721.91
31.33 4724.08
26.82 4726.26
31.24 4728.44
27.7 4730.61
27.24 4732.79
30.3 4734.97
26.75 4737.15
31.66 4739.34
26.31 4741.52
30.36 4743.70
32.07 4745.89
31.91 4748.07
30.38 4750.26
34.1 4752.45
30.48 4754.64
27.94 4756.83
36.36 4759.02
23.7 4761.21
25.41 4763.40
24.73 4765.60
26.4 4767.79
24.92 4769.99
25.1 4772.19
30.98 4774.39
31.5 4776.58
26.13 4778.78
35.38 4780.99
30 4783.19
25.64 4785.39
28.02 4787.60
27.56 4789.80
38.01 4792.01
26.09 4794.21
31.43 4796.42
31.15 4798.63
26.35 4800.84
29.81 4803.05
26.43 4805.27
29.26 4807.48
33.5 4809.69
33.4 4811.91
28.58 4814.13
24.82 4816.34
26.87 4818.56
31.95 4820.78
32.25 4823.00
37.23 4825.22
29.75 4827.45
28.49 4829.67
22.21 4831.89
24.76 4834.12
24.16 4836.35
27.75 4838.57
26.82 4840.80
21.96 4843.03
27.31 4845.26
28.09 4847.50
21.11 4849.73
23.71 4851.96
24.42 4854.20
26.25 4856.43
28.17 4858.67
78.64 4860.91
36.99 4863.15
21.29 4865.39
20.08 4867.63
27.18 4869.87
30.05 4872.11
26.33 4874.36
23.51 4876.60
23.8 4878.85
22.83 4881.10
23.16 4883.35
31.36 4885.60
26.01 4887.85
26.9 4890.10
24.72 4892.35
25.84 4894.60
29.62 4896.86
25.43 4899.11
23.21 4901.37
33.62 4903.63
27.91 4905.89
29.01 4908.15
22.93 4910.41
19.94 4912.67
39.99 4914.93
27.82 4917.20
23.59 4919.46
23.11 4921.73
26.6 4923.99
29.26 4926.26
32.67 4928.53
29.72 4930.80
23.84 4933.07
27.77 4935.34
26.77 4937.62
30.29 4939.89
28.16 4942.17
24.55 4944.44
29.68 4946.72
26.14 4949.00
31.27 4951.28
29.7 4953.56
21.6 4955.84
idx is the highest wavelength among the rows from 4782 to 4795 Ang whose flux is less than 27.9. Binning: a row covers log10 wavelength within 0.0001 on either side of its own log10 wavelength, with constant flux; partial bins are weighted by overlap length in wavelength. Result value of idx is 4794.21 Ang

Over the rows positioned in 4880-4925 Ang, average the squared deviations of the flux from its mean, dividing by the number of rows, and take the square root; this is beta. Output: 4.4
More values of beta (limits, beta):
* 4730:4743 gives 2.0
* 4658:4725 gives 3.7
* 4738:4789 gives 3.5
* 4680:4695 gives 4.0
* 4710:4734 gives 3.2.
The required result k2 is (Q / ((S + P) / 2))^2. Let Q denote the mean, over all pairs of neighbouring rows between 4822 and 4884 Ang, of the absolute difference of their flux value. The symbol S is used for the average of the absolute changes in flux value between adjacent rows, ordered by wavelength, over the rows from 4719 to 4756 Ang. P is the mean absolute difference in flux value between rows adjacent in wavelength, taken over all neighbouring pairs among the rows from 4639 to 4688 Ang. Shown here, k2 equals 3.03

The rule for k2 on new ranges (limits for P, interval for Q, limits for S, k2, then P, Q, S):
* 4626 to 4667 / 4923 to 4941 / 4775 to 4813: 0.60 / 4.0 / 3.34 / 4.6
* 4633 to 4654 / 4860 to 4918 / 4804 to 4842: 3.17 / 4.2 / 6.52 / 3.2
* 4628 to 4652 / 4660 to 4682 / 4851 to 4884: 0.34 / 3.6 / 3.78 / 9.4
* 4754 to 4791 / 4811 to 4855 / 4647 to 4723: 0.58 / 3.9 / 3.42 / 5.1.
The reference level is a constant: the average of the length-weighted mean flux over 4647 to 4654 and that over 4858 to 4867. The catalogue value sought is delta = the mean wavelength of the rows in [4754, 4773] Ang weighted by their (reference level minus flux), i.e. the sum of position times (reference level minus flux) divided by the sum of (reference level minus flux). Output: 4765.3 Ang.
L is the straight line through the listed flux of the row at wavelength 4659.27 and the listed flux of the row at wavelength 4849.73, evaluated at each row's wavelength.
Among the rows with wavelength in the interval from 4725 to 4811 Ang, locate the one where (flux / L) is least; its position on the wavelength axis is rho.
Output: 4761.21 Ang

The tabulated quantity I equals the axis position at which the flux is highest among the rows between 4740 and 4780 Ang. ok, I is 4759.02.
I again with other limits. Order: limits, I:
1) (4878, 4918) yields 4914.93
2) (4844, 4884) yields 4860.91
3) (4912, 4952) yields 4914.93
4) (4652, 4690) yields 4685.08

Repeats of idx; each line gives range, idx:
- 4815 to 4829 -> 4818.56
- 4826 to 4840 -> 4838.57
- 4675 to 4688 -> 4680.77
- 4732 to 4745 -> 4741.52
